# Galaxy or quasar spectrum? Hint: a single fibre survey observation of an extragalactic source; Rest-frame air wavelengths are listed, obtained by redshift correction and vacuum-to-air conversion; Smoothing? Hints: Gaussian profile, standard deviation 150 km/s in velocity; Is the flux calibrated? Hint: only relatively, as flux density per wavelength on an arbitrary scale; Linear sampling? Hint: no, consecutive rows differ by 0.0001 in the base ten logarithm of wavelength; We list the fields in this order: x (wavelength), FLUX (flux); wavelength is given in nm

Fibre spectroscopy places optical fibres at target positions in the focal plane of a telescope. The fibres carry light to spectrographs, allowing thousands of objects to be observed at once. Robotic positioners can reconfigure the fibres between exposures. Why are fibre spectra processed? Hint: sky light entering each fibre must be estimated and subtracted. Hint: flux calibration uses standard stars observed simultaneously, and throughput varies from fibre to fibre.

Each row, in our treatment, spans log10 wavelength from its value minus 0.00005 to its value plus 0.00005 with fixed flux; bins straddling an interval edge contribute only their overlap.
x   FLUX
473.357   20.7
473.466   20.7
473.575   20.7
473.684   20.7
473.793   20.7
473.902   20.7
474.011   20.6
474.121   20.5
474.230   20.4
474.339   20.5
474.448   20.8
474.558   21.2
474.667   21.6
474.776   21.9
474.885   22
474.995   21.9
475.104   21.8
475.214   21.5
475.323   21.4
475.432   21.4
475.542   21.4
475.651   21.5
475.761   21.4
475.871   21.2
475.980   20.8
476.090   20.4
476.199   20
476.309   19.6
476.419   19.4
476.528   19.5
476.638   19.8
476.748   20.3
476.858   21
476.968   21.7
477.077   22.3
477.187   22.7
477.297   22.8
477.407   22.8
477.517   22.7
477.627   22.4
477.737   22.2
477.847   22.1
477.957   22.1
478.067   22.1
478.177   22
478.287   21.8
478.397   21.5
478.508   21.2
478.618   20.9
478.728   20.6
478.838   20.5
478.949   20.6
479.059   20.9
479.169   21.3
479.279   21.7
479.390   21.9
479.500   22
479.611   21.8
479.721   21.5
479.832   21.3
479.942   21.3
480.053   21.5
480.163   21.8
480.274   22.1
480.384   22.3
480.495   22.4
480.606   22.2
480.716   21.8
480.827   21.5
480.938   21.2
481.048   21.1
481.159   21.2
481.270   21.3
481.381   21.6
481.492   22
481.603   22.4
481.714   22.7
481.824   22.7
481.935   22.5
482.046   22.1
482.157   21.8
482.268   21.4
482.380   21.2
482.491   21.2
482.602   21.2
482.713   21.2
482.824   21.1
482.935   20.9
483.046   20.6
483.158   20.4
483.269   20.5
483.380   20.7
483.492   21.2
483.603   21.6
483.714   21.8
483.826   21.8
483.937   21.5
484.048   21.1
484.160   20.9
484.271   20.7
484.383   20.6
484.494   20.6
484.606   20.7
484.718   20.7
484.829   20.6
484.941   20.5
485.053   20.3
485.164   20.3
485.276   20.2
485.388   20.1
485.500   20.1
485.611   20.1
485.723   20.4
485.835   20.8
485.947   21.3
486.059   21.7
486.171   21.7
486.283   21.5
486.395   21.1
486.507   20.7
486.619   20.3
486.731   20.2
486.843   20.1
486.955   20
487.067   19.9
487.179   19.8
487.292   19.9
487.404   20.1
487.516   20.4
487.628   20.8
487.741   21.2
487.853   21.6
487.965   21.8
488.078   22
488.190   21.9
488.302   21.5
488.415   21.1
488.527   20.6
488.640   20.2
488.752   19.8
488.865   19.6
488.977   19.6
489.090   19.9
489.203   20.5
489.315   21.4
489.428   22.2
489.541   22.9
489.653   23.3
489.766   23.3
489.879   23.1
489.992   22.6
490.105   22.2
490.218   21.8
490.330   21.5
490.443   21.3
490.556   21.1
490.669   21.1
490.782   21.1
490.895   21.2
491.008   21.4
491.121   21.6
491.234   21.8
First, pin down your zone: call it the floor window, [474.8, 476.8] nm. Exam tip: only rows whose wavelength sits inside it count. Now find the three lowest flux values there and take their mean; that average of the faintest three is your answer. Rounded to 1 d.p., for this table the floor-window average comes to 19.5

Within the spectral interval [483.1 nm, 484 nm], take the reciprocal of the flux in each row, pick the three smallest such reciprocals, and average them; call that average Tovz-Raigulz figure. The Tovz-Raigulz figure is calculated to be 0.0460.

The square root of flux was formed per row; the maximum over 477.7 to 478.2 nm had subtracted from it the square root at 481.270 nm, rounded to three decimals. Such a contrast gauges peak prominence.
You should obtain 0.096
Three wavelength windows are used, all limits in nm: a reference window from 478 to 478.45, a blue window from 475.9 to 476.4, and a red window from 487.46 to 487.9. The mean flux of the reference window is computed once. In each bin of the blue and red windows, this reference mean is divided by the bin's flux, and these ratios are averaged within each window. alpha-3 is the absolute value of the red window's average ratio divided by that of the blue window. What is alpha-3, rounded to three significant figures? 0.962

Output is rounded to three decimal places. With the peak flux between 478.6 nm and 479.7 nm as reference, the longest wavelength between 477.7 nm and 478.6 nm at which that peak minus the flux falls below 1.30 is 478.508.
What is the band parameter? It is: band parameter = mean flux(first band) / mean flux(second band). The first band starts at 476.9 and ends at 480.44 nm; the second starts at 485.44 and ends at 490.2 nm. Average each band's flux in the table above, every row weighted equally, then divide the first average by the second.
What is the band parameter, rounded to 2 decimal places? 1.03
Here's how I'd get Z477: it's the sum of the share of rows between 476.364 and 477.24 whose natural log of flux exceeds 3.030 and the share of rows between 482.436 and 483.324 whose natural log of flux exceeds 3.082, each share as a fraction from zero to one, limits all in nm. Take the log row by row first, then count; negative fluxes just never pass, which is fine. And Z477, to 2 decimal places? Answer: 0.50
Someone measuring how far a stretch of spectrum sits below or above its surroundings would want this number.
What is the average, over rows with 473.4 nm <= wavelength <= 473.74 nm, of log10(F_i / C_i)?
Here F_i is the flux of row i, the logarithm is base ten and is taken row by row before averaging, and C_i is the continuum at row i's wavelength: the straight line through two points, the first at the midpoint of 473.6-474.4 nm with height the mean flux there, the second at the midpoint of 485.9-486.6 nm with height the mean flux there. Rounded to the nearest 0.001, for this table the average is 0.003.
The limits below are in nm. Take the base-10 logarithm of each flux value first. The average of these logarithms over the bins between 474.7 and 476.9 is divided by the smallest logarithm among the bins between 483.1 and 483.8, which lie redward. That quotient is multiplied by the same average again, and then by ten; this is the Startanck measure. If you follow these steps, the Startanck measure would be 13.3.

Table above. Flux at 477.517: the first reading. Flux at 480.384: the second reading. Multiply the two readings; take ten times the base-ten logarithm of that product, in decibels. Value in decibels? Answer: 27.0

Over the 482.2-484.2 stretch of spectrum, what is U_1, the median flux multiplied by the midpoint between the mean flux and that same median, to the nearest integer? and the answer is 449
